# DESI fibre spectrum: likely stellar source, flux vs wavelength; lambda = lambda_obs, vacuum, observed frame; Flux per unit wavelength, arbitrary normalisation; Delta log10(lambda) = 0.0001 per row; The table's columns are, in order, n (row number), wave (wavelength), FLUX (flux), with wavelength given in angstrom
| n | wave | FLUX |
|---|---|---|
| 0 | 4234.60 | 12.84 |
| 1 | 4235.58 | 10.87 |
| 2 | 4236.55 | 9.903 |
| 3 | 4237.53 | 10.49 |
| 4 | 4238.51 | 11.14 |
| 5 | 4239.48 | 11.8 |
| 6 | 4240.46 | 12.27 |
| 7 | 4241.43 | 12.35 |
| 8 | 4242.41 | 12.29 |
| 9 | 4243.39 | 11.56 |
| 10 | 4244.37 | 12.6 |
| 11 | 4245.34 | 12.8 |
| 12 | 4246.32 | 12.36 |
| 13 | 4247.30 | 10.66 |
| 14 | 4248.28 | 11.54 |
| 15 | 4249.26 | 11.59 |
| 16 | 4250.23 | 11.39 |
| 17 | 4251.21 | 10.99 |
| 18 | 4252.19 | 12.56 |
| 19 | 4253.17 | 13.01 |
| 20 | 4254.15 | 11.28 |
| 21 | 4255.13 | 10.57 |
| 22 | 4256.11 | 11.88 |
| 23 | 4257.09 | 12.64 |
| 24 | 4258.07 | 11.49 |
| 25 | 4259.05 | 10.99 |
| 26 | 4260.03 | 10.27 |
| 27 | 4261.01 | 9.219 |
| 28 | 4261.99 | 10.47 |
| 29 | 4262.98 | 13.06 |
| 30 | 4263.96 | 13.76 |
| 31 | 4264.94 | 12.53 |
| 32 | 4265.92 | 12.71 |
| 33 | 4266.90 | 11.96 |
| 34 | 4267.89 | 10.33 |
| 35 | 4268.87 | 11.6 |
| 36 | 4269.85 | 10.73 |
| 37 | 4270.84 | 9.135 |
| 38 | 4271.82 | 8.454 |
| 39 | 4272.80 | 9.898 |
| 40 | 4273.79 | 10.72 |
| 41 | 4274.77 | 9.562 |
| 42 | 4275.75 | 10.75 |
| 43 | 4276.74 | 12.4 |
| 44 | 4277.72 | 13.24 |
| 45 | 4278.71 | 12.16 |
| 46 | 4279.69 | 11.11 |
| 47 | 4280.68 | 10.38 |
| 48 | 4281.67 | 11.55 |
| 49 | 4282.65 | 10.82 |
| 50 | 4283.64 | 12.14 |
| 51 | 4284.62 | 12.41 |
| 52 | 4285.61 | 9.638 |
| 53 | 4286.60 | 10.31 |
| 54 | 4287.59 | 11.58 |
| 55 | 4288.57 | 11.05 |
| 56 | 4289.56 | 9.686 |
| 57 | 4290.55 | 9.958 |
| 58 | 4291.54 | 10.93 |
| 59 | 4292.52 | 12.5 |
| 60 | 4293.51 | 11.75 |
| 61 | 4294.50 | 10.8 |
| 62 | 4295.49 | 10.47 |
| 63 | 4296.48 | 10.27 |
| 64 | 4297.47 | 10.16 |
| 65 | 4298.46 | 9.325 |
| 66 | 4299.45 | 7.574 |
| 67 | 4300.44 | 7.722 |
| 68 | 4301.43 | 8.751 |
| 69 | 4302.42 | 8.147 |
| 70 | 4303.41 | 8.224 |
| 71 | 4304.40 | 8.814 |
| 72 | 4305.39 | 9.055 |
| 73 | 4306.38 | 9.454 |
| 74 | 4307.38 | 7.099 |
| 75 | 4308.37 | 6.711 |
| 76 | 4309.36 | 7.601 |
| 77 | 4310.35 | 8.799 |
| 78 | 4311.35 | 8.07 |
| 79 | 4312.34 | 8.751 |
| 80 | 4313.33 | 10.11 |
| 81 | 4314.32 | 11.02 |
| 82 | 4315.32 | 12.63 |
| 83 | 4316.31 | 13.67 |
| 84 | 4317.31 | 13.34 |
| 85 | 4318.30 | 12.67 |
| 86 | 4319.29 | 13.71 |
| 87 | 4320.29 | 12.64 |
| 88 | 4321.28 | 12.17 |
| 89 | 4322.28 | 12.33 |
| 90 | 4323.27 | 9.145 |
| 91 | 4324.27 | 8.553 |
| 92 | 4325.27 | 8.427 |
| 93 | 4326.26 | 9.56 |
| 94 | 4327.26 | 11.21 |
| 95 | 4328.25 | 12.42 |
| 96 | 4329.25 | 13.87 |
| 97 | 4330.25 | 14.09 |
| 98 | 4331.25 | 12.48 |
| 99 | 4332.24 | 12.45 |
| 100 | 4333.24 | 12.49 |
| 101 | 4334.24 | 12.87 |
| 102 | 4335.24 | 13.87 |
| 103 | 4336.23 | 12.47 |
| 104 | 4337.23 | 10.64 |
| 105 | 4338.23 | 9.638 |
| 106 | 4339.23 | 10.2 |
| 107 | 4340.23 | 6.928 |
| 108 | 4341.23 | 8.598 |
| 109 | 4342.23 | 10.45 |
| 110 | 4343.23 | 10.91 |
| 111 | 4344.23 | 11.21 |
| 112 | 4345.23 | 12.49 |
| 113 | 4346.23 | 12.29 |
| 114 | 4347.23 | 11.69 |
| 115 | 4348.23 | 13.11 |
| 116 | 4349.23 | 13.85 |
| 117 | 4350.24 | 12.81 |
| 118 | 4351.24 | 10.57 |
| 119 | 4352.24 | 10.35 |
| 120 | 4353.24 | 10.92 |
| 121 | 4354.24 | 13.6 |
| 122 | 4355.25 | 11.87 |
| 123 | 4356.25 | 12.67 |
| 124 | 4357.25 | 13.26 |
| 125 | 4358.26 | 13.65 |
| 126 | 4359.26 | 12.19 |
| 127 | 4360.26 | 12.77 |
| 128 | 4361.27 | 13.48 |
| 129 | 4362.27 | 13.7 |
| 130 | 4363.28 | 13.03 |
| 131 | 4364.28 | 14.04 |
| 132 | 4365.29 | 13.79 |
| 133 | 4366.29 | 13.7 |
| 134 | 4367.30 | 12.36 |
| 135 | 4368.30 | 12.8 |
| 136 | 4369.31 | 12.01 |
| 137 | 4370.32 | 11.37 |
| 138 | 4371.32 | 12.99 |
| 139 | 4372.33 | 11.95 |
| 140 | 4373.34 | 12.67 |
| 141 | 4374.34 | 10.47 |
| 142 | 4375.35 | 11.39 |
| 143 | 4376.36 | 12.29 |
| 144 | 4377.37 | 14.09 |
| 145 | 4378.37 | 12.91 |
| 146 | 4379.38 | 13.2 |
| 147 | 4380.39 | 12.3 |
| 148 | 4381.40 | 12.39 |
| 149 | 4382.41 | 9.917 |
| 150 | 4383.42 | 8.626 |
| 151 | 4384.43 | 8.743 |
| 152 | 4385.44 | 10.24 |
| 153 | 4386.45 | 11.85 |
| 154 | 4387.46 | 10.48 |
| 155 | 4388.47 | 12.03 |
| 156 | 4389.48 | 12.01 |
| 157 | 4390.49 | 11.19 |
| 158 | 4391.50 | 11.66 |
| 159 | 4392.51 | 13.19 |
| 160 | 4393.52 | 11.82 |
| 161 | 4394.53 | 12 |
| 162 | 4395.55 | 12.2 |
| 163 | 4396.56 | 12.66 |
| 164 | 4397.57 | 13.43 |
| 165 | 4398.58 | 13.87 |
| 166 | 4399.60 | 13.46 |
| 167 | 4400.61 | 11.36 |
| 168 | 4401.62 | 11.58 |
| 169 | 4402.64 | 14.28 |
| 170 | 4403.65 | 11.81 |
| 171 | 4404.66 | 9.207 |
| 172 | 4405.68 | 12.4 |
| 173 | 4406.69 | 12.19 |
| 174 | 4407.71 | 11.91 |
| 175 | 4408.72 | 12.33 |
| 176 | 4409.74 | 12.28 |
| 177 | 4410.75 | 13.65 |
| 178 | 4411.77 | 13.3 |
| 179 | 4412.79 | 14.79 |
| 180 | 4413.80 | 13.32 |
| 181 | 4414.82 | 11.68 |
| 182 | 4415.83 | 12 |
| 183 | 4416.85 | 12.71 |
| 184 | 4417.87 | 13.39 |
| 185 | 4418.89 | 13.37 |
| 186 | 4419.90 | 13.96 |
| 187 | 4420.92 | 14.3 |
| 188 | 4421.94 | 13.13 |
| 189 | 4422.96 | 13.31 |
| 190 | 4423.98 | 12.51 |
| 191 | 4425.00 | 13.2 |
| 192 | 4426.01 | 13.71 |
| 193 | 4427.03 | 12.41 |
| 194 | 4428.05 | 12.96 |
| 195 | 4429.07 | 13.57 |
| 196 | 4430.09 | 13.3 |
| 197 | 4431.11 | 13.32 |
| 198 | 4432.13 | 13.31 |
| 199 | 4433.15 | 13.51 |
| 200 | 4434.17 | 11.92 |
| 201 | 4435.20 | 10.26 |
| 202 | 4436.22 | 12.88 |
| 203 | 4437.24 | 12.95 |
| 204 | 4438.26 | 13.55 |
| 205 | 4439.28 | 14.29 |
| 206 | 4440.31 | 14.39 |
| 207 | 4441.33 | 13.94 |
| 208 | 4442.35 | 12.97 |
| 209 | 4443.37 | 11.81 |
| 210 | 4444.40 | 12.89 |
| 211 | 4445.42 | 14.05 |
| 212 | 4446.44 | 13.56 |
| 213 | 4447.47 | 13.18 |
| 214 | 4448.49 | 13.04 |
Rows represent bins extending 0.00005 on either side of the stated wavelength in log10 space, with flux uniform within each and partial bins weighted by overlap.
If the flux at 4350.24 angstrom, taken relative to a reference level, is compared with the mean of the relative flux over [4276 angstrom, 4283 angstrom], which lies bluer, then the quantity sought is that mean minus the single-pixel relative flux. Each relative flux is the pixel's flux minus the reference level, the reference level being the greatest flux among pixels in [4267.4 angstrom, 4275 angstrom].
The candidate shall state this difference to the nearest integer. -1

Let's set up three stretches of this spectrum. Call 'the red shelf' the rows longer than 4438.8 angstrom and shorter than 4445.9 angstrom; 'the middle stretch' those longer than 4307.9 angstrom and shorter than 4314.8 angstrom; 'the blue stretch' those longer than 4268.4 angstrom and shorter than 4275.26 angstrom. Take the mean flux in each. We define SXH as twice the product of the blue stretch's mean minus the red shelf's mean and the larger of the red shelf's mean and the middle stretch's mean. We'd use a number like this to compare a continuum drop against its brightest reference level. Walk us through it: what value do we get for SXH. -93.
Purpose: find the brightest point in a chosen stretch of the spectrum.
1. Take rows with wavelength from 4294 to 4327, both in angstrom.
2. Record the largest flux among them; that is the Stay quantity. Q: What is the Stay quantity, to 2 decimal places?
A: 13.71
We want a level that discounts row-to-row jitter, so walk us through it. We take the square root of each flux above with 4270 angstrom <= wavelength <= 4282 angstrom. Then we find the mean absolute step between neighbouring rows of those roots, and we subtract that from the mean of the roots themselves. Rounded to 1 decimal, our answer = 3.1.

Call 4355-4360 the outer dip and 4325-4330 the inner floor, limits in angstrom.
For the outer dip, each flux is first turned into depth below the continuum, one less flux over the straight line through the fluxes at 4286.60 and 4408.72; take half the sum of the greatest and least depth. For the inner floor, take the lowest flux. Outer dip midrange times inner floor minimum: -0.9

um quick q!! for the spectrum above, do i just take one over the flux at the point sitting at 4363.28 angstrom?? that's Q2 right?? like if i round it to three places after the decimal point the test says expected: 0.077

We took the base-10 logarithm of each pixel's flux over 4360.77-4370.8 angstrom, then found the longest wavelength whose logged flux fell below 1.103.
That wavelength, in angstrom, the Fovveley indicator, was 4370.32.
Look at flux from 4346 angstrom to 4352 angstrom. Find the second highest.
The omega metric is 13.11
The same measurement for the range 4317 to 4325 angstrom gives 13.34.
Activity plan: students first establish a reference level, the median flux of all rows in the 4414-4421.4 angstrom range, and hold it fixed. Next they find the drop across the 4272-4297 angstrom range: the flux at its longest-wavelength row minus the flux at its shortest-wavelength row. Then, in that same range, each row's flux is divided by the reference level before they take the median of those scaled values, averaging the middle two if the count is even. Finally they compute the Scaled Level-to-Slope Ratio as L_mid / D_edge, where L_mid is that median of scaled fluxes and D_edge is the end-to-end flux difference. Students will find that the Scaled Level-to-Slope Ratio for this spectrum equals 2.2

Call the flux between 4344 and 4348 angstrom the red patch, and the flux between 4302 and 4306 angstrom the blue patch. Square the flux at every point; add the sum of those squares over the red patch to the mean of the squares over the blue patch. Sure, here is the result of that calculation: 643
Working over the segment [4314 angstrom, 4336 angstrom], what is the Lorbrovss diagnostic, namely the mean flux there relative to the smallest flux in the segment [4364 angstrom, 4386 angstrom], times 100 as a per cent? 140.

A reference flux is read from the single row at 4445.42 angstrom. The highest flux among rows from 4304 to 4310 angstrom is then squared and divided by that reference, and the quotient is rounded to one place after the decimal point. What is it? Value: 6.4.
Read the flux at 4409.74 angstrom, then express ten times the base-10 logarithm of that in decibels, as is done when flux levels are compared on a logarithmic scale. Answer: 10.9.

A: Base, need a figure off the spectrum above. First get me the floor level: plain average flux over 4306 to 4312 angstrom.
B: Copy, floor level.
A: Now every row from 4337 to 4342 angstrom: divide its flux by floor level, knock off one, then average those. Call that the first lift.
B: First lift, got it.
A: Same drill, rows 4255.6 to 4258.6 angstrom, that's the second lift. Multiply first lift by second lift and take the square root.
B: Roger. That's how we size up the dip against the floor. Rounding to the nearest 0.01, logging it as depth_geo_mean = 0.28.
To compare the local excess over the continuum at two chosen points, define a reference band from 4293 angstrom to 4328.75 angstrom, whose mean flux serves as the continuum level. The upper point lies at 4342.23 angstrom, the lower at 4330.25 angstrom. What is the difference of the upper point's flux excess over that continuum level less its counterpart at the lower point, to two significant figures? -3.6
